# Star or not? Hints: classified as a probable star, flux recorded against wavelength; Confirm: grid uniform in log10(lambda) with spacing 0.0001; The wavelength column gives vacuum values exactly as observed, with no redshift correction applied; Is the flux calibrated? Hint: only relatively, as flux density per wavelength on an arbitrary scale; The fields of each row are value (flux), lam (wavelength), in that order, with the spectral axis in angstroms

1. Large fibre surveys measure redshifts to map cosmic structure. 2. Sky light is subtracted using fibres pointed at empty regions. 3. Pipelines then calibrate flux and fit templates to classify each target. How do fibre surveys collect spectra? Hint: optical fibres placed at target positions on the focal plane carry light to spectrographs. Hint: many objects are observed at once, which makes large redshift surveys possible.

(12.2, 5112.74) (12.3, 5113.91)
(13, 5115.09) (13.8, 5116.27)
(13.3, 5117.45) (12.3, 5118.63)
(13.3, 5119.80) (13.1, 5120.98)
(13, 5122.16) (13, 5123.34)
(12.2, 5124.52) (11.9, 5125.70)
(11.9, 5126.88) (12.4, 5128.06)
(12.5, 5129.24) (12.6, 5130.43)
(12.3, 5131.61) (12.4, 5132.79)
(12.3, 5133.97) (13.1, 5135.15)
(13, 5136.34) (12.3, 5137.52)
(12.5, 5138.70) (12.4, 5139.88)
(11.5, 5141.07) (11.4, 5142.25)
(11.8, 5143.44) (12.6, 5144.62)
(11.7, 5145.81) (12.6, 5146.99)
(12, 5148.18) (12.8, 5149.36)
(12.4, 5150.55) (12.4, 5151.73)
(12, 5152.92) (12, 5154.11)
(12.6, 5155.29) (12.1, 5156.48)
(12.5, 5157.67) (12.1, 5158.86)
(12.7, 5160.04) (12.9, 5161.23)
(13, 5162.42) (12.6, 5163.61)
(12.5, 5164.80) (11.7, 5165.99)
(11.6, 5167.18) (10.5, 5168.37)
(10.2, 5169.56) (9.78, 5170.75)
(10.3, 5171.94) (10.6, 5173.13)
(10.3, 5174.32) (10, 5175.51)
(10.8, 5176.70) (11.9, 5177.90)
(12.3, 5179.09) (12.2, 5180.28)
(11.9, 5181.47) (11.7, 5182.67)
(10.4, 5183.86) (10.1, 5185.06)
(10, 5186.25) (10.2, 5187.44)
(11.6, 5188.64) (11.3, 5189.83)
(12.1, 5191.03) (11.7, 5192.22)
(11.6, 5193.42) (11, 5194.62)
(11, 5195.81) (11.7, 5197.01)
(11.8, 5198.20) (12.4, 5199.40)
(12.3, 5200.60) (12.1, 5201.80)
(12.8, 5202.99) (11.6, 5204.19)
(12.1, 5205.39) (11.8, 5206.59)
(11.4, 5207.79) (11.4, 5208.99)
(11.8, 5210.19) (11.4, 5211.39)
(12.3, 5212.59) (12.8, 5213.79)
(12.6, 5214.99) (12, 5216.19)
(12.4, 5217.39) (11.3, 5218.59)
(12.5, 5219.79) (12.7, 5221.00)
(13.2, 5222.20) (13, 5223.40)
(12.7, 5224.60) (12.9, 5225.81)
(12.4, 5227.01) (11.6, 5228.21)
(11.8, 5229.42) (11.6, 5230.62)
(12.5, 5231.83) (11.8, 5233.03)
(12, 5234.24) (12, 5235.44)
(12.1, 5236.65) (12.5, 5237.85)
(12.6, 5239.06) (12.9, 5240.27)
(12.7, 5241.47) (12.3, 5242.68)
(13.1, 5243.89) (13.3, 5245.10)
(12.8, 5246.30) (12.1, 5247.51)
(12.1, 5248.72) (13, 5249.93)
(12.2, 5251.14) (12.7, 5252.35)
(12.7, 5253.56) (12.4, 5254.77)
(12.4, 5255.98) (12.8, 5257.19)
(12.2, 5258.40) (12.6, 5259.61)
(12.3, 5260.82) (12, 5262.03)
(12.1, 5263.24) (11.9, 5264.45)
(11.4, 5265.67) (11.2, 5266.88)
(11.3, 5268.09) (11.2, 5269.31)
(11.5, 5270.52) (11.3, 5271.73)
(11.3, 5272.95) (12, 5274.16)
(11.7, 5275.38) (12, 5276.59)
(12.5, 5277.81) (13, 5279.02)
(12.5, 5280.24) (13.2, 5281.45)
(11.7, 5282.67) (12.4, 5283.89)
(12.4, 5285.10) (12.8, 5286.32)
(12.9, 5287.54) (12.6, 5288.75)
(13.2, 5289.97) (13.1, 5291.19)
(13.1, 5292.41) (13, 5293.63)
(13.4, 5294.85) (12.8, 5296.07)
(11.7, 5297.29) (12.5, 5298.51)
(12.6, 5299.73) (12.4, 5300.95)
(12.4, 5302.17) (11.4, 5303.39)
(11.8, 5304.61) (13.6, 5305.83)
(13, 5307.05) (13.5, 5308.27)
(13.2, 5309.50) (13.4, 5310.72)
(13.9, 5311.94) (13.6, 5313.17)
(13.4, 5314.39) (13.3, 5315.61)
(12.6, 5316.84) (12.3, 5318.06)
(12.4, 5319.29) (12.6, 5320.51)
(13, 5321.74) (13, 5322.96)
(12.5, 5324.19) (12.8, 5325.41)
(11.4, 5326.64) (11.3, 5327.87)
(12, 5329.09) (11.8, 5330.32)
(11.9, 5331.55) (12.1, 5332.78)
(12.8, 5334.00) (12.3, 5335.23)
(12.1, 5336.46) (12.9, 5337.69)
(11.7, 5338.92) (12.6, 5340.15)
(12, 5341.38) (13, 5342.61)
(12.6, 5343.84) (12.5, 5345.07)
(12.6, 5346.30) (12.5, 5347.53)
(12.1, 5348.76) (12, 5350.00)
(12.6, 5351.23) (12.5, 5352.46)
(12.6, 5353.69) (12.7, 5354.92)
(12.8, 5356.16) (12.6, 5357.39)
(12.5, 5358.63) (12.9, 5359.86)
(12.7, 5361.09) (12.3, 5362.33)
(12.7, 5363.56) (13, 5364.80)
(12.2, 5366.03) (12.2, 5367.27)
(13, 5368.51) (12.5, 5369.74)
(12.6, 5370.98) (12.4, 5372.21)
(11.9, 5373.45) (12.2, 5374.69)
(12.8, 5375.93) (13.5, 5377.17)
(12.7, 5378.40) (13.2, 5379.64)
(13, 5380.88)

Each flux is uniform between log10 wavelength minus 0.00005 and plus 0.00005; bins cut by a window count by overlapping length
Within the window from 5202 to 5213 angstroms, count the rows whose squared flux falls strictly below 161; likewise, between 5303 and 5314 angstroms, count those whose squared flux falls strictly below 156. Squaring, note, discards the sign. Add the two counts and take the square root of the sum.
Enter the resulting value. 3.2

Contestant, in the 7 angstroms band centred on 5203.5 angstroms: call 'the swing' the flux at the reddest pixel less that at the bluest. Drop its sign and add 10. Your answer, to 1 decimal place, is 10.5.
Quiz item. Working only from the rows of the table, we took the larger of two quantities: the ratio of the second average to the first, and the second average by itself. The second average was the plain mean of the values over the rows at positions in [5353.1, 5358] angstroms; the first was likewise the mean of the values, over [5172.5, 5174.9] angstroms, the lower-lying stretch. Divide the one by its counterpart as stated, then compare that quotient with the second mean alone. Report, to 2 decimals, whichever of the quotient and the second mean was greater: 12.67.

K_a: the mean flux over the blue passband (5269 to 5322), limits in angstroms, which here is 12.6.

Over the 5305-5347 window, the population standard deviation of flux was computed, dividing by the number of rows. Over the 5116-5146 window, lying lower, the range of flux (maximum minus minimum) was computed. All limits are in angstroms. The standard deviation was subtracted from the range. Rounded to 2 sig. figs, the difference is 1.8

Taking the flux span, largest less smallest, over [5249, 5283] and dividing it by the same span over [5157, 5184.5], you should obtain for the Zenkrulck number 0.6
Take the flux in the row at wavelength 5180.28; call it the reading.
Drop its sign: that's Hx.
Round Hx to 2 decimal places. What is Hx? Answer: 12.20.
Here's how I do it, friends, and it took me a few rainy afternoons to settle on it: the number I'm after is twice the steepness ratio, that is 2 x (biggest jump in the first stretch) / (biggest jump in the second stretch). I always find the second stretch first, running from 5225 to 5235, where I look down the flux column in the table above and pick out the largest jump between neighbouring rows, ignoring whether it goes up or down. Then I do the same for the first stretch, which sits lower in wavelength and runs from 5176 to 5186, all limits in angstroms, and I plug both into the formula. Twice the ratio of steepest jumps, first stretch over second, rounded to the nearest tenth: 2.9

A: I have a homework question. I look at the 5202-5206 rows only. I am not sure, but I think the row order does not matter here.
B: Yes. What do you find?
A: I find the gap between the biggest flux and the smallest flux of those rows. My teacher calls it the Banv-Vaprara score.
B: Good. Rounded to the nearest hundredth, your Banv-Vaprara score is 1.20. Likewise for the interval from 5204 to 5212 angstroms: 0.70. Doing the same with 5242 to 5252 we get 1.20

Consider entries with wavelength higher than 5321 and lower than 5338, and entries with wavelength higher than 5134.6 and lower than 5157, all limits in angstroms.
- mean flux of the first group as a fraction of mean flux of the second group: 1.00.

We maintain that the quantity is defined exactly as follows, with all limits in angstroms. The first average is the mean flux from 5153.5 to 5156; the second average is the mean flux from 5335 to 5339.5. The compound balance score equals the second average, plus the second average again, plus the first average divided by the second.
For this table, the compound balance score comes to 25.5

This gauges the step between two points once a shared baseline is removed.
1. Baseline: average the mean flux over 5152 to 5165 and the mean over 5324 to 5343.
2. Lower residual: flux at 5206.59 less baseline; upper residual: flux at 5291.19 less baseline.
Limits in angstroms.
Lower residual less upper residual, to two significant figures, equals -1.3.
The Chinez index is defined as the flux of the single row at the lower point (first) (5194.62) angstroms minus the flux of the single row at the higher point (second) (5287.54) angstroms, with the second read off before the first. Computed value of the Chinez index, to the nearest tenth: -1.9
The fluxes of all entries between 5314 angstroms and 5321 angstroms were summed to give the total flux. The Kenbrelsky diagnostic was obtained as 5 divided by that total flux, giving 0.065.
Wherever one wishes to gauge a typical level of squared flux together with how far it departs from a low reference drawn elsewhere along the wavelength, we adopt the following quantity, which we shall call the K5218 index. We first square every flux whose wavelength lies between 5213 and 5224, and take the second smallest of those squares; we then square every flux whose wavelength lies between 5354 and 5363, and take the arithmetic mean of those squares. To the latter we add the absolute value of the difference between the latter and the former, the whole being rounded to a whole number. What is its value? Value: 176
